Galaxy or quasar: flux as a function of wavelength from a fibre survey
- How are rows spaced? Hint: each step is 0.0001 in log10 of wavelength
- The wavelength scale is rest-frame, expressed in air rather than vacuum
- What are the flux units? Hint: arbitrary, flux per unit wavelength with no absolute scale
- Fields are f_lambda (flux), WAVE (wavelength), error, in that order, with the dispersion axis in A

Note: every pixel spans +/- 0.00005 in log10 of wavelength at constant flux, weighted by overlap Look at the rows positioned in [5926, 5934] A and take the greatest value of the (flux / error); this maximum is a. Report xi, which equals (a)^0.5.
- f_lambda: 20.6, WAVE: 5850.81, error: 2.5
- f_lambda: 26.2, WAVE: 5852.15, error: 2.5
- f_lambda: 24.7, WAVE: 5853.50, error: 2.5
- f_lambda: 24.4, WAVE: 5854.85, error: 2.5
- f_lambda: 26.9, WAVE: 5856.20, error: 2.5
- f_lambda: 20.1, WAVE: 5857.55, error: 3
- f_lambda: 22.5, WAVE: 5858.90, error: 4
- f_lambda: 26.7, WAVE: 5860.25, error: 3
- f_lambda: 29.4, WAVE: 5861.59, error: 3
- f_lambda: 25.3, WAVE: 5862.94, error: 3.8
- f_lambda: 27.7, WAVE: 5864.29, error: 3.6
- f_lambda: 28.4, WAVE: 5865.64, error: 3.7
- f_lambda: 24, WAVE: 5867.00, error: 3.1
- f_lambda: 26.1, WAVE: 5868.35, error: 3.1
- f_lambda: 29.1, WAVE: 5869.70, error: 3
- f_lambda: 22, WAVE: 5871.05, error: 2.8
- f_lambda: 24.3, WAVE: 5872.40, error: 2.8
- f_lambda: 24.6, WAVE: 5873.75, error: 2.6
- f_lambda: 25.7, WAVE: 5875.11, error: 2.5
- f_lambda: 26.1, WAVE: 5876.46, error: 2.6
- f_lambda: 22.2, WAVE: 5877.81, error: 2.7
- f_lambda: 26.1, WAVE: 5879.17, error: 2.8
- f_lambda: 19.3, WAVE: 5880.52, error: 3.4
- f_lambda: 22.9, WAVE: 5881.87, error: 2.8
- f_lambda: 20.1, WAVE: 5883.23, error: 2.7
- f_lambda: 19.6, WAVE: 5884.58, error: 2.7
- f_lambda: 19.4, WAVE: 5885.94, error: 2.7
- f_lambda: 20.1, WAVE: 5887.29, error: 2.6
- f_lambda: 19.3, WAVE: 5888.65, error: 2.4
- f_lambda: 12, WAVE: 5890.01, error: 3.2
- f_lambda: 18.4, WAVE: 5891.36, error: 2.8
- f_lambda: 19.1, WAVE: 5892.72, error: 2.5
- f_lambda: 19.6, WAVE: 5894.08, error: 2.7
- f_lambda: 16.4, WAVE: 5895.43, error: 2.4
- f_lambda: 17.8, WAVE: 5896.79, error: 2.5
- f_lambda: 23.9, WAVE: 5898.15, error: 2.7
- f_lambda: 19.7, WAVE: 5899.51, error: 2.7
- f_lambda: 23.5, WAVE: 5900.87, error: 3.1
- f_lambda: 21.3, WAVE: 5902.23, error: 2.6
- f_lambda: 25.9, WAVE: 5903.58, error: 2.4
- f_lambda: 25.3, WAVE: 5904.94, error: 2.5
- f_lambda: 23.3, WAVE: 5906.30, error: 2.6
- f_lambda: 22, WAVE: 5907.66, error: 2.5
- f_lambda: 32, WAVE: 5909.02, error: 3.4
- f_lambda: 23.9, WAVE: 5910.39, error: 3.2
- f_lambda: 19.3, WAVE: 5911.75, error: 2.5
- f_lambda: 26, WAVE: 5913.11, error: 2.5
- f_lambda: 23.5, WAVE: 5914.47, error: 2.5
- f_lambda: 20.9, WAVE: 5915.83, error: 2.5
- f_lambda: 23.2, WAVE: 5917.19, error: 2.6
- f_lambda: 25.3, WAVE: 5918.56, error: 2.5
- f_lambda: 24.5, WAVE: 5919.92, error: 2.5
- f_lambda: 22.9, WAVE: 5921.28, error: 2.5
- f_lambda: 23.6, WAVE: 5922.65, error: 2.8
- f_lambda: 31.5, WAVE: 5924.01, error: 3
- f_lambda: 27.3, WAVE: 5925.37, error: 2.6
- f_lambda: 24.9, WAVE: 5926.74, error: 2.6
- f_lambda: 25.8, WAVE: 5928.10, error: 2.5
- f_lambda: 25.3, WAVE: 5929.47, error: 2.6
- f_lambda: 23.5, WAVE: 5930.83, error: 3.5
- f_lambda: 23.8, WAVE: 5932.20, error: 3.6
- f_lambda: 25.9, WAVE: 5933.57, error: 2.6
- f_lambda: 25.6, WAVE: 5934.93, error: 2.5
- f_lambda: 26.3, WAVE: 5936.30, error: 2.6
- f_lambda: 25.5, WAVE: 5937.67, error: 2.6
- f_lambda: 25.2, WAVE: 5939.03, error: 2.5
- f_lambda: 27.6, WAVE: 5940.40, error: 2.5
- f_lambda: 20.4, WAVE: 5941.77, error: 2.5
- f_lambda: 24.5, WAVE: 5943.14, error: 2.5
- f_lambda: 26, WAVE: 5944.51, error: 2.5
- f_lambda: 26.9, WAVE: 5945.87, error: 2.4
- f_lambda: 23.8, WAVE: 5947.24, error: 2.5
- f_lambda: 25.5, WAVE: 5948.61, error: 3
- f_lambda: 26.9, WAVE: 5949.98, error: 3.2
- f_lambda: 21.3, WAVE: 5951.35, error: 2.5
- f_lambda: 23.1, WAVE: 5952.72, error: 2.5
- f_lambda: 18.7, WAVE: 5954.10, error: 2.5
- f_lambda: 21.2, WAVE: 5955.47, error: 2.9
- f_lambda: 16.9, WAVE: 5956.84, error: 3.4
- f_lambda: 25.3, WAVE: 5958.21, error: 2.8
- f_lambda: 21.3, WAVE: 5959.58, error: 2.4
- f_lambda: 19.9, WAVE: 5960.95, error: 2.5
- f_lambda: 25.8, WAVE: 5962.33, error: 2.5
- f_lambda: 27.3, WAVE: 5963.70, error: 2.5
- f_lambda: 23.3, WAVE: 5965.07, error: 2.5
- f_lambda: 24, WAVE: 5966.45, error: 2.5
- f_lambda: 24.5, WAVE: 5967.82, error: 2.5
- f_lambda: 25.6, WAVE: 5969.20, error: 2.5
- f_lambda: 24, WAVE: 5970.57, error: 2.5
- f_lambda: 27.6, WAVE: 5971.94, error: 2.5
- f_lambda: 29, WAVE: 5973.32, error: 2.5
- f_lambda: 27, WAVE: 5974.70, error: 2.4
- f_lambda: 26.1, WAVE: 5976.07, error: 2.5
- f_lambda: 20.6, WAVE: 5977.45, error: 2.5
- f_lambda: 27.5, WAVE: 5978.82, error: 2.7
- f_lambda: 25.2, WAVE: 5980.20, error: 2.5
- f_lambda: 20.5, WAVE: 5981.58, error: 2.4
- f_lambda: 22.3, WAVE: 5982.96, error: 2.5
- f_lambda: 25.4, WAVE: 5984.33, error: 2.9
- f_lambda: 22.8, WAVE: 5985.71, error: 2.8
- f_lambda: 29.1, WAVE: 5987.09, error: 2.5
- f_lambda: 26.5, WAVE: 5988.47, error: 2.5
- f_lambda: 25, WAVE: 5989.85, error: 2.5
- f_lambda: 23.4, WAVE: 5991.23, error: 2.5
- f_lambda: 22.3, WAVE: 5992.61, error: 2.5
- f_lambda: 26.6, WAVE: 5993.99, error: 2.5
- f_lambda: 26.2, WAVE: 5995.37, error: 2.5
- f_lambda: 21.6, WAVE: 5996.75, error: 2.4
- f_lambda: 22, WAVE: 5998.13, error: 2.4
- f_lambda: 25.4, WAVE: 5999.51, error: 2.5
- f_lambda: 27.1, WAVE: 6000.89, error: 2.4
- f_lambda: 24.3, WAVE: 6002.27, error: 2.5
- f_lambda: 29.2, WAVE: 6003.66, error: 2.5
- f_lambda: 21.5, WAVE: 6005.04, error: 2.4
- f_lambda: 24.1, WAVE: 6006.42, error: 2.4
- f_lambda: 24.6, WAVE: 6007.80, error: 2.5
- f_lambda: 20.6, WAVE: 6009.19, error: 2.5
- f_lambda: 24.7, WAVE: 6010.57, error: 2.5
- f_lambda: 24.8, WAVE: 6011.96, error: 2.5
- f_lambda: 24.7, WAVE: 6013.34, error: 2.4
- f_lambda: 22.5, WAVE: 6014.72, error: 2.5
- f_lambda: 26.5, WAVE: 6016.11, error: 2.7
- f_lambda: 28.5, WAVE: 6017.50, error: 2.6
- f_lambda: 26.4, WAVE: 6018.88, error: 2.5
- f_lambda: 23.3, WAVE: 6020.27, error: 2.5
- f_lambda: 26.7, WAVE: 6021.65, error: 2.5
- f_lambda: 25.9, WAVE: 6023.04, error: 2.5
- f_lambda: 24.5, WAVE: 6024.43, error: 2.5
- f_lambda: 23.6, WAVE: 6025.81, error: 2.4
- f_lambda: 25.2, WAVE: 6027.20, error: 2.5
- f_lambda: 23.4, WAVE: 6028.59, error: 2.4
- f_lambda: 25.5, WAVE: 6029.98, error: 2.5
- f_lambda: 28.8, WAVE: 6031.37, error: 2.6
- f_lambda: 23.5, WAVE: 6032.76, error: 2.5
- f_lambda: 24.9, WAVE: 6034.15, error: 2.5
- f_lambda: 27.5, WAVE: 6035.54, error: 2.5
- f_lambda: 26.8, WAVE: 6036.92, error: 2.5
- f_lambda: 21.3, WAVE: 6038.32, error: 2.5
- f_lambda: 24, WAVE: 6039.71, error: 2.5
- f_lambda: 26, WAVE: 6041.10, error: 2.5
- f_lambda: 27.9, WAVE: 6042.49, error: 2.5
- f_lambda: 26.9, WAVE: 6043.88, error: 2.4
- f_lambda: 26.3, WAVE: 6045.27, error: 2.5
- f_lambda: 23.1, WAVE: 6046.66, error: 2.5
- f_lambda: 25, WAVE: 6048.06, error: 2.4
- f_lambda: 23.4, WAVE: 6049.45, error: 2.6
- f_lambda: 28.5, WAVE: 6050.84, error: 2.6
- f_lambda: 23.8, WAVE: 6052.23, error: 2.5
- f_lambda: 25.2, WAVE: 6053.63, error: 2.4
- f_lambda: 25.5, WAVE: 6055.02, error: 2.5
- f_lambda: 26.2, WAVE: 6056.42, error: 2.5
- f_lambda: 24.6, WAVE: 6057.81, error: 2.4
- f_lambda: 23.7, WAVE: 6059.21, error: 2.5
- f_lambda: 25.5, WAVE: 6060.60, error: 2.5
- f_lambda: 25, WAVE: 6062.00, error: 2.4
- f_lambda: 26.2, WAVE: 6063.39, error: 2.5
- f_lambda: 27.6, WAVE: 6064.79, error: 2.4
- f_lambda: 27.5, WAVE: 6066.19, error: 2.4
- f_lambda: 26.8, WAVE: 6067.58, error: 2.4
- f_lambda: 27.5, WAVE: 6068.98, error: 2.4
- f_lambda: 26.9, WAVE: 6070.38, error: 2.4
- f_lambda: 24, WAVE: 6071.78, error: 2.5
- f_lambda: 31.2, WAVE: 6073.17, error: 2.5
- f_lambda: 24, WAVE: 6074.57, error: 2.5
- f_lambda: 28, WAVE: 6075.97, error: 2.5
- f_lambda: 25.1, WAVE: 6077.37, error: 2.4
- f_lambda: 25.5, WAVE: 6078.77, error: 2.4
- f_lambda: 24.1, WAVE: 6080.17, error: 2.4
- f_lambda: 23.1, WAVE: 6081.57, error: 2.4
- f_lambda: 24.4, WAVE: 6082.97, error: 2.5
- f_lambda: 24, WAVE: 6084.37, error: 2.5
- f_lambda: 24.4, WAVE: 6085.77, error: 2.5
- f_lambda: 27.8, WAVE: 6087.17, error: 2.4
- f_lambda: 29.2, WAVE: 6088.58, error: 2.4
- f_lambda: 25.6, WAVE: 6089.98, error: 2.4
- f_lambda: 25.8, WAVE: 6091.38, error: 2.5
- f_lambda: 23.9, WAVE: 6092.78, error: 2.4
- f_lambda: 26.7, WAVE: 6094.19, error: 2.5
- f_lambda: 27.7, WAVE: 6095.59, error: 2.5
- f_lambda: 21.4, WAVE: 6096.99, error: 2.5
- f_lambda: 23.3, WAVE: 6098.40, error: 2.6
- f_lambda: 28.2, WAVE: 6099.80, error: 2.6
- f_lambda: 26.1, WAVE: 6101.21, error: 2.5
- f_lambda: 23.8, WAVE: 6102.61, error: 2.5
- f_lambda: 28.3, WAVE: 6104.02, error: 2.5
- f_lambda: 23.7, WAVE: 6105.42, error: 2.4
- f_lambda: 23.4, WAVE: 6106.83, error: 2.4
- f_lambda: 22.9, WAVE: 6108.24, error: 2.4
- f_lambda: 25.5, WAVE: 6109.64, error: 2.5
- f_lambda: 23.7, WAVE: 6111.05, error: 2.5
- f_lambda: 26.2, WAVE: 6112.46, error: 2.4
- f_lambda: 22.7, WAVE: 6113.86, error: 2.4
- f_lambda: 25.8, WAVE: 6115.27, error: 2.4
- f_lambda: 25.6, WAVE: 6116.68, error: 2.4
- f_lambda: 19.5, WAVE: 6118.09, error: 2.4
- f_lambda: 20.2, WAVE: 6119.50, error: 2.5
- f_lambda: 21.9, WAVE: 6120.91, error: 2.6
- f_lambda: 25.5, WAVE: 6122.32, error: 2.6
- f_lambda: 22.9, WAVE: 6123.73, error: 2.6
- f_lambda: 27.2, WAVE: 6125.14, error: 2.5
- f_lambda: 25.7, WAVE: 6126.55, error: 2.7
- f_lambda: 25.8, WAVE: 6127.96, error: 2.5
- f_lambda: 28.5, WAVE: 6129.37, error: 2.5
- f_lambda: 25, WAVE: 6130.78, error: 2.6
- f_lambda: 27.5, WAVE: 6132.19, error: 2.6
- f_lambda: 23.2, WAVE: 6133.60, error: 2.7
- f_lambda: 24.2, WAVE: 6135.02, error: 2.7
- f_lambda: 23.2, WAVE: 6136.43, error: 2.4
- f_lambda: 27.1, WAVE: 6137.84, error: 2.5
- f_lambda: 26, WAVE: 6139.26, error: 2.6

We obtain 3.21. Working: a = 10.3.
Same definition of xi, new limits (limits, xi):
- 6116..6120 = 3.27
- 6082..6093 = 3.49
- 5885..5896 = 2.84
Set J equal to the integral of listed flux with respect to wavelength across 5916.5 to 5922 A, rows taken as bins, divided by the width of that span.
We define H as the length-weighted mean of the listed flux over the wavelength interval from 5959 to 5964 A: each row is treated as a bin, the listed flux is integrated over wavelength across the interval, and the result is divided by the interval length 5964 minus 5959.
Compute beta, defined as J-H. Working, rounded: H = 23.3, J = 24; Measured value 0.6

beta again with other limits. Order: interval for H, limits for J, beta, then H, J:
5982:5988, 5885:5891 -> -6.9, 24.8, 18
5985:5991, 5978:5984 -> -1.7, 25.6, 24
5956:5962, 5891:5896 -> -2.7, 21.2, 18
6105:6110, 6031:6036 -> 2.2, 23.8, 26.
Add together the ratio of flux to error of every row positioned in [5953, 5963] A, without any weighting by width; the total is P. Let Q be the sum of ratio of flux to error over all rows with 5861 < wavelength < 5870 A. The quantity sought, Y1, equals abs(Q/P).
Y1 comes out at 1.03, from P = 56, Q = 58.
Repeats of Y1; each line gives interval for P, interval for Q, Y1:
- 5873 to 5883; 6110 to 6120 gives 1.10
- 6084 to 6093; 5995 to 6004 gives 0.97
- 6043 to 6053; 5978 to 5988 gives 0.94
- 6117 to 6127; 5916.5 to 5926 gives 1.06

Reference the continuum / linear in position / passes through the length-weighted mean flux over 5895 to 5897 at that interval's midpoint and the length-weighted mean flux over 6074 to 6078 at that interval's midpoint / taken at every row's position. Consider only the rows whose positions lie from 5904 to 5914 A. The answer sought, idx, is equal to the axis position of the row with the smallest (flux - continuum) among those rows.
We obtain 5911.75 A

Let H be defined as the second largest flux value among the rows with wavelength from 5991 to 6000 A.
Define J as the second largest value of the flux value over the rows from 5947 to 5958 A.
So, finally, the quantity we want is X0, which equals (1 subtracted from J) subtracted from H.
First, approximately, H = 26.2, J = 25.5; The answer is 1.7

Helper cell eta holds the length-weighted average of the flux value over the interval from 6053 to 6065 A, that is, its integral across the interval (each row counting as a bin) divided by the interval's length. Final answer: 25.4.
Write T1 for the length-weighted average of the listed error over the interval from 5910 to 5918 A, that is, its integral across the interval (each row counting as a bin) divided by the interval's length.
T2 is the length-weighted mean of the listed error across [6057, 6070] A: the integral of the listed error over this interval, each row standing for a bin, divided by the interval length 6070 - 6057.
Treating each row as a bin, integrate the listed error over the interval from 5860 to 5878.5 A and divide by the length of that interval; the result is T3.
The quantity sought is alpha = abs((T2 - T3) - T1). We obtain 3.2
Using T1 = 2.61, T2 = 2.43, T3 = 3.02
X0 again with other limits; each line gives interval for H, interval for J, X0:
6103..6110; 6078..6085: 2.1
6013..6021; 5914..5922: 3.0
